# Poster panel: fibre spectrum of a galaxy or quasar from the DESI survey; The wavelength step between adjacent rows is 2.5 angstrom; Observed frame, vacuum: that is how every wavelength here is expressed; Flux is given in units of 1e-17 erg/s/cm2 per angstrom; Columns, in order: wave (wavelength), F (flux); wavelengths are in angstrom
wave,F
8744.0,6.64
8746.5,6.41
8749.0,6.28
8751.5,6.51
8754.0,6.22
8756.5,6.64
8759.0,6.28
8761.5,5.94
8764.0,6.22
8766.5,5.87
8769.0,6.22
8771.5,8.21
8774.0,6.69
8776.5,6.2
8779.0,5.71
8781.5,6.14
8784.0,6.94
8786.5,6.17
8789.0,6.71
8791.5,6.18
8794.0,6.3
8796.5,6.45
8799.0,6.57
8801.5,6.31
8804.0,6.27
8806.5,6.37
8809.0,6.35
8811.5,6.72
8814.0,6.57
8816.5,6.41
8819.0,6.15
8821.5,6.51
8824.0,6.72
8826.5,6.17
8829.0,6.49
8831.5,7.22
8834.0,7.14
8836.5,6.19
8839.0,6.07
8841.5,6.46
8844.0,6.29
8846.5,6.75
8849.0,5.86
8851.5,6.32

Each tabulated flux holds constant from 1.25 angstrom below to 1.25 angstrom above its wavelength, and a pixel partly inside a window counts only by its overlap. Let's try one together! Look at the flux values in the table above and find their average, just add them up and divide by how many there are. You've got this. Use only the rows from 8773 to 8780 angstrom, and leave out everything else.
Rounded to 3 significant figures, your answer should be 6.20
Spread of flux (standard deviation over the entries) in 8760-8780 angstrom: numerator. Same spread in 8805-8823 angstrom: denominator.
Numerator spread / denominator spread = 4.4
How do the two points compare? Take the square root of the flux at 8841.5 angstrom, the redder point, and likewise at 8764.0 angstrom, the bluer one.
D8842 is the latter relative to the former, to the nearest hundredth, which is 0.98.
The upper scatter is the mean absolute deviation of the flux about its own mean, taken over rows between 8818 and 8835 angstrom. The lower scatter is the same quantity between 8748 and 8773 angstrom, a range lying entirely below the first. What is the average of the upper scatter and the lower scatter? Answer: 0.37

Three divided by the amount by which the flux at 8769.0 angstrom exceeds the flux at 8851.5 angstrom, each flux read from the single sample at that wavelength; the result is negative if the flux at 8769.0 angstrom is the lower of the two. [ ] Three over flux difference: -30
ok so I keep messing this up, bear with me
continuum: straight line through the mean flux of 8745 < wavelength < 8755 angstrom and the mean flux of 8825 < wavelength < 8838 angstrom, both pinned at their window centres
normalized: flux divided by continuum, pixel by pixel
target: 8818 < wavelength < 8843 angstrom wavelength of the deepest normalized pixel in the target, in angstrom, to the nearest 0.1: 8839.0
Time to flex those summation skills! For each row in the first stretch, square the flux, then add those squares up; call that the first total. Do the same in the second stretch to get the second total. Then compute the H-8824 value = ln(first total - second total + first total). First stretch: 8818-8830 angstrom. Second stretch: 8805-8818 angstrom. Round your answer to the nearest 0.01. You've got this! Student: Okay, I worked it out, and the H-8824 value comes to 5.30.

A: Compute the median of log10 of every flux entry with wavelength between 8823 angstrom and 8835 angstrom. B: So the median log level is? 0.827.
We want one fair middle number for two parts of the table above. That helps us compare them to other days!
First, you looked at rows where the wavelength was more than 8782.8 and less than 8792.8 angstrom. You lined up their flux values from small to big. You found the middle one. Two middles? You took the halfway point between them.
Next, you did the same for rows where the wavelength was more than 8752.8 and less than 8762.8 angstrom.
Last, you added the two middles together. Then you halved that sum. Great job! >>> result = 6.35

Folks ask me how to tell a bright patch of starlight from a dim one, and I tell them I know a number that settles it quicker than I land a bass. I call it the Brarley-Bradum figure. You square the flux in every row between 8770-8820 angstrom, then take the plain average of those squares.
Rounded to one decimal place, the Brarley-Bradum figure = 42.1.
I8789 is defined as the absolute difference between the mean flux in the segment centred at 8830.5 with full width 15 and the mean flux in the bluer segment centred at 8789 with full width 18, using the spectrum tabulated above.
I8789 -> 0.24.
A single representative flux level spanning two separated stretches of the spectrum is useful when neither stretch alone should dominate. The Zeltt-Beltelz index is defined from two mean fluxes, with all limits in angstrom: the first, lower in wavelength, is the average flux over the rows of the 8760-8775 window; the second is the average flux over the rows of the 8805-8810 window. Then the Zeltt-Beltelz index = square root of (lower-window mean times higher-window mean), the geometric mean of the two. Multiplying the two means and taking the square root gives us 6.44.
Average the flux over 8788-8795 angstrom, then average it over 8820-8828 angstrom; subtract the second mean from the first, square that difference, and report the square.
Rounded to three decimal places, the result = 0.005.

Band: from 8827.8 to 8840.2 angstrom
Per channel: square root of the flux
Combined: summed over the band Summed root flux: 12.9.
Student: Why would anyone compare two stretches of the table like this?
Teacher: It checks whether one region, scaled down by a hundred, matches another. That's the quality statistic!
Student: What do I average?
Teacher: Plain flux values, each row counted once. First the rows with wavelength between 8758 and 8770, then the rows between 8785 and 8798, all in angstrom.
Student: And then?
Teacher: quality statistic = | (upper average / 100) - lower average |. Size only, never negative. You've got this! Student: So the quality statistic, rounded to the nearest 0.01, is 6.04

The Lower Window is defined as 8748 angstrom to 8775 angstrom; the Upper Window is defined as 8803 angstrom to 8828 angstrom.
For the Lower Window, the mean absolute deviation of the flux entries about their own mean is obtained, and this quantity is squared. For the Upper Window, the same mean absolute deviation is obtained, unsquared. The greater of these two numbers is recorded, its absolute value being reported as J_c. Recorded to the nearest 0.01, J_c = 0.16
